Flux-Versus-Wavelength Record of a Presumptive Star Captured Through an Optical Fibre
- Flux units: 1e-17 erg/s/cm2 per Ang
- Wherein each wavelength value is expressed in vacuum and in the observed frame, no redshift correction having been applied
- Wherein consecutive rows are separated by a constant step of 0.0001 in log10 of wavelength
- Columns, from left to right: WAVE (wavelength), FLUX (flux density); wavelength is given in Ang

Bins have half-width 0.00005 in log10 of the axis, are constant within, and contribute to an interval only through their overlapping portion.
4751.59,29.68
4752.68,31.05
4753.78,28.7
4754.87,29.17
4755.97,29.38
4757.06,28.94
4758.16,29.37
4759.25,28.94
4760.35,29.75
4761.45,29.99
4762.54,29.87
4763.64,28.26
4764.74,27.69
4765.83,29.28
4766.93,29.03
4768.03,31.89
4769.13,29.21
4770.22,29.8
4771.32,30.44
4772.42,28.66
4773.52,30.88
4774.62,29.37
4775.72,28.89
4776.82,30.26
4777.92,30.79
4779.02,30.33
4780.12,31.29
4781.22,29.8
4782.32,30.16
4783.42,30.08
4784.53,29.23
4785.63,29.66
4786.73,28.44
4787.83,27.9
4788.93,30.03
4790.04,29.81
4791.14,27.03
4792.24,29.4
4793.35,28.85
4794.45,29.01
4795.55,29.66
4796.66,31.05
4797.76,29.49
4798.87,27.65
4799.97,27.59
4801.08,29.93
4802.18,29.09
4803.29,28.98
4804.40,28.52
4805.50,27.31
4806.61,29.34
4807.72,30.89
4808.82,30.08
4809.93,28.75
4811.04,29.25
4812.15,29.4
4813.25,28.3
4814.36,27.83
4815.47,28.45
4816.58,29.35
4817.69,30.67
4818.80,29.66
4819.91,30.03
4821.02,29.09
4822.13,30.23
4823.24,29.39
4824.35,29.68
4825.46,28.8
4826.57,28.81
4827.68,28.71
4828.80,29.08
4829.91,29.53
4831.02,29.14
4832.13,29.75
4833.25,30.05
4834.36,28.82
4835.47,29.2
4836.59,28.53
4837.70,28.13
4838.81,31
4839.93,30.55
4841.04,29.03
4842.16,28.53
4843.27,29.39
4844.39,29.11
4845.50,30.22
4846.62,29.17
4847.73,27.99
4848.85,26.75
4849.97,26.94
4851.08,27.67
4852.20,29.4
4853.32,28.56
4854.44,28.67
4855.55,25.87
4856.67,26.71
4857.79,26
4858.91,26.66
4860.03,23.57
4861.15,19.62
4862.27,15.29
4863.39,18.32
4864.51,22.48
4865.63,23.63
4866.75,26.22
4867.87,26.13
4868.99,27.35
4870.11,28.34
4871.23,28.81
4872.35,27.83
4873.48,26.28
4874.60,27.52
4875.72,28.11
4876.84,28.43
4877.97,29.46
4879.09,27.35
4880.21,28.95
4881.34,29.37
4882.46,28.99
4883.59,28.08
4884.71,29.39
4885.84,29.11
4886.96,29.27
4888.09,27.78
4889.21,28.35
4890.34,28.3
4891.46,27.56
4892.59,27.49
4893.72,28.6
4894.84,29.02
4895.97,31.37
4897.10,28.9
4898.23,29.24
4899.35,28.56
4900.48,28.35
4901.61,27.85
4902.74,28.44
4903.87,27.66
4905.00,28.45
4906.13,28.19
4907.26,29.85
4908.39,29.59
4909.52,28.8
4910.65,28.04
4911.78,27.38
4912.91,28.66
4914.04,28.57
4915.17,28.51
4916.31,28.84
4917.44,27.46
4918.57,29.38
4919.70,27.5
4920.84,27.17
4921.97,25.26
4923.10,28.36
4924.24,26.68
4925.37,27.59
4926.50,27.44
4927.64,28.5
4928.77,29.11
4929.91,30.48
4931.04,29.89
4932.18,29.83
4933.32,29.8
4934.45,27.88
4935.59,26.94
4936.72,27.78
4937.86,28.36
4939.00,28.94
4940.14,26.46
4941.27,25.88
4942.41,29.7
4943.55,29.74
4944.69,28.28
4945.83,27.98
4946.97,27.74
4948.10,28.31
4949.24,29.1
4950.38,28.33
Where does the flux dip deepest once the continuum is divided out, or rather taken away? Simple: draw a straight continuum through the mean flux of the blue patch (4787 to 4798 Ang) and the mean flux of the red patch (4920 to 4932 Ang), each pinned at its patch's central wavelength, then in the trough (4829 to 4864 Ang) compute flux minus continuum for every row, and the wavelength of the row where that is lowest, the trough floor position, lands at 4862.27 Ang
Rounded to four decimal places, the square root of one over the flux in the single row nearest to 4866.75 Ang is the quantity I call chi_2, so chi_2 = 0.1953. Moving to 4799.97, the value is 0.1904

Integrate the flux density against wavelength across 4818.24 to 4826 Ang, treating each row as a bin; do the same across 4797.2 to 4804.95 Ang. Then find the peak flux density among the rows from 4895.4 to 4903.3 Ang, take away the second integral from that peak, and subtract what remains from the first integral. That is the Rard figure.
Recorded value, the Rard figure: 421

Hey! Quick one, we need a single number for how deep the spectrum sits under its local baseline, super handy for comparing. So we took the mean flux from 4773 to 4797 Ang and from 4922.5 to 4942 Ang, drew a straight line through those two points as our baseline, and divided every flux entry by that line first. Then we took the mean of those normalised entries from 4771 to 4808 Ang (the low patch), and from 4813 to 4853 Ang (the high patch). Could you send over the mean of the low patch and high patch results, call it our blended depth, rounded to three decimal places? 0.995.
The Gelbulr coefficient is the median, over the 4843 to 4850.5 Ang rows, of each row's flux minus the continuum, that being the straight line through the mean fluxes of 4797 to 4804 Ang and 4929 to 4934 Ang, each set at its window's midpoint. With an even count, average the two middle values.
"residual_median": -0.1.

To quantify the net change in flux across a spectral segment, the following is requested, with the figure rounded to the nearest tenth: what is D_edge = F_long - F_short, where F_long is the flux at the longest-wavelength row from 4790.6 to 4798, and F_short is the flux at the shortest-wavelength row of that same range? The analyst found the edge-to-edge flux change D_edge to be 2.5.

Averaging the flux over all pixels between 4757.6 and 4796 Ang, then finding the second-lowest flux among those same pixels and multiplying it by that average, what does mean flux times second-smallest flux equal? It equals 817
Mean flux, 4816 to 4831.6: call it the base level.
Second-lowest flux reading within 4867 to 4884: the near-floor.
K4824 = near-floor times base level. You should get 774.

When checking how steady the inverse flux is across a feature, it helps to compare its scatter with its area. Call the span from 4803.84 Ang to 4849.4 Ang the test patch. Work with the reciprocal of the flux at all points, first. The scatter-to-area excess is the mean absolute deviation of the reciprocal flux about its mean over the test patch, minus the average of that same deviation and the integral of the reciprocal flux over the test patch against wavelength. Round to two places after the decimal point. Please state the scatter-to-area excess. -0.78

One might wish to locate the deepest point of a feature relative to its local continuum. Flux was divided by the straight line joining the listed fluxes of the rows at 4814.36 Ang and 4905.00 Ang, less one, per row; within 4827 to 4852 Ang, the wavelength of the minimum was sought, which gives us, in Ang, 4848.85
